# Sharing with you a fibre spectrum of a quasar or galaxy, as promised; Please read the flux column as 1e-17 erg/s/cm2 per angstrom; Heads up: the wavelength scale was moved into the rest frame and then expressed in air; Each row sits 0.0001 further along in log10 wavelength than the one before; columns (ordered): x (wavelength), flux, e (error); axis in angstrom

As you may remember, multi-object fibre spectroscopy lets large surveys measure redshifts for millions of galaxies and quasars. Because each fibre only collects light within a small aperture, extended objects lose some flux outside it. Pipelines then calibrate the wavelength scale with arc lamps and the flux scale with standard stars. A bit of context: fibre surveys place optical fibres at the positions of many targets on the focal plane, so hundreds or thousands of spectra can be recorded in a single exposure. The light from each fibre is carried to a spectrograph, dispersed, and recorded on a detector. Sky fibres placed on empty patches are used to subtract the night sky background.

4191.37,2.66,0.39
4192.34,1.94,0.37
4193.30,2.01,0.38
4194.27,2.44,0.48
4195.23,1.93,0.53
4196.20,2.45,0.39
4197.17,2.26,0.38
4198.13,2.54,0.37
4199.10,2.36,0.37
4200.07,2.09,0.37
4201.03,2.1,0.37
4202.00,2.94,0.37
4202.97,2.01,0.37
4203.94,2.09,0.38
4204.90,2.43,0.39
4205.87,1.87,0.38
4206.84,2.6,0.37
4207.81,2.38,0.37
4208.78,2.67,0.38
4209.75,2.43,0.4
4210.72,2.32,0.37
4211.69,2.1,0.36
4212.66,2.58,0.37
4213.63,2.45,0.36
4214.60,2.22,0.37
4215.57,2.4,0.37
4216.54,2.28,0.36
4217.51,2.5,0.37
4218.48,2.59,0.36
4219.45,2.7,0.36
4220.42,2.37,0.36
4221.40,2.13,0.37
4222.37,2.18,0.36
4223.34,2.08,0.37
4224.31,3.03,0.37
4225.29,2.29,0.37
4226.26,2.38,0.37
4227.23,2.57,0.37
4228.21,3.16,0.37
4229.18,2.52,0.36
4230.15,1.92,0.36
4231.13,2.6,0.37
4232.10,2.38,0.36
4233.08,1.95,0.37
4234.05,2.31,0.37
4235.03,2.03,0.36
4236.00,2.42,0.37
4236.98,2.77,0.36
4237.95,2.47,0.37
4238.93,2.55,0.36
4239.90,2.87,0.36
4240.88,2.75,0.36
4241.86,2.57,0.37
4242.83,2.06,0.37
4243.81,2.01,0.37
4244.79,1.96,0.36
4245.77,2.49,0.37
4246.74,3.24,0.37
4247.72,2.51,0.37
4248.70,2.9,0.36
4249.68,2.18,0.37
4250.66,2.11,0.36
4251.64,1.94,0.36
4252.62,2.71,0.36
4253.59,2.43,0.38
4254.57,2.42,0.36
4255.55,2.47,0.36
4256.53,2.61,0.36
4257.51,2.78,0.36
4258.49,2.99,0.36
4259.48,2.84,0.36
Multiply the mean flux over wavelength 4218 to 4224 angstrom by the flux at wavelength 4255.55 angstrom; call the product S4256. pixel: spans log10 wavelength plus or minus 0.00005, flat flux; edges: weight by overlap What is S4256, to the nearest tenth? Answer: 5.8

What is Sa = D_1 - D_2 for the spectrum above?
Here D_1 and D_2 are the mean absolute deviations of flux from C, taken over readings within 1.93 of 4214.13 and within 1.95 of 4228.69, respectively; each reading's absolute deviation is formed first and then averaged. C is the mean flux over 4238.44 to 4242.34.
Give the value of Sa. -0.11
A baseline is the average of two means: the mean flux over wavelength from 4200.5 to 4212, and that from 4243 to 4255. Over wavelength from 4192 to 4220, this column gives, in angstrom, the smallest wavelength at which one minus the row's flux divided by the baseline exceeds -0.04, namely 4192.34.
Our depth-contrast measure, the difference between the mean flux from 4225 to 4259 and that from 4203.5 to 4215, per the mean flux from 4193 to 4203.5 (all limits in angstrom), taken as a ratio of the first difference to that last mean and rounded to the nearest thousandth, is 0.053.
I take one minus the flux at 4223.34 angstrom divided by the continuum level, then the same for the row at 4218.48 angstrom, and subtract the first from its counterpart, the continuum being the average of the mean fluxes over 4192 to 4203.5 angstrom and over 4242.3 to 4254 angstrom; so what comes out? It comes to -0.22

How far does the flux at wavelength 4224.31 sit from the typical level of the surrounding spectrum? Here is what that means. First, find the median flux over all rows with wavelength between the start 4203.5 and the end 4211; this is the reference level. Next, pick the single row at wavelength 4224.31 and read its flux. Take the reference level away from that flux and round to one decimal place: 0.6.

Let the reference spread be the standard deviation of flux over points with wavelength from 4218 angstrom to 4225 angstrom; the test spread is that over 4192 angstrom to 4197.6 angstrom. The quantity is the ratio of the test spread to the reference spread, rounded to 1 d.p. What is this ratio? 0.7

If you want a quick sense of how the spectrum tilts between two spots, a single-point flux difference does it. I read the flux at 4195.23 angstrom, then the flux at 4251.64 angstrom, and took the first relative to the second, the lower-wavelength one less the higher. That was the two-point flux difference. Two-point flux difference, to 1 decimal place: 0.0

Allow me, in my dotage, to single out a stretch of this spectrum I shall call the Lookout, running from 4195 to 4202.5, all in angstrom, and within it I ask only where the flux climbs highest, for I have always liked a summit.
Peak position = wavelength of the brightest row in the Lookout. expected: 4202.00 angstrom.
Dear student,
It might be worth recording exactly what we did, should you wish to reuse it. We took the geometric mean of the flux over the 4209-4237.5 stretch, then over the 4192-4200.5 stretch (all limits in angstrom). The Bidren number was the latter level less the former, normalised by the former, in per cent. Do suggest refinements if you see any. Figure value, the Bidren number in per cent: -7.2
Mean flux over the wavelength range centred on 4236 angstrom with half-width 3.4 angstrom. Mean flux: 2.36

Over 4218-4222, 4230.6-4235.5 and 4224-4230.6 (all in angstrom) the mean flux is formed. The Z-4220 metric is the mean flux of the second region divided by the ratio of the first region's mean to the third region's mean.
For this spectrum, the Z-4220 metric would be 2.35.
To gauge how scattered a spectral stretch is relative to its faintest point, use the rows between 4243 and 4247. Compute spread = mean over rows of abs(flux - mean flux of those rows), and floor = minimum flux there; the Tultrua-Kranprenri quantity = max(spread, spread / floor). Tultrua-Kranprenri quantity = 0.44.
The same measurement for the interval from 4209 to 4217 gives 0.12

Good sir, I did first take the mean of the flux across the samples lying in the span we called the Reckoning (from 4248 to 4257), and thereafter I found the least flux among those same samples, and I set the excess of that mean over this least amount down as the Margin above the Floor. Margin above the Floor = 0.48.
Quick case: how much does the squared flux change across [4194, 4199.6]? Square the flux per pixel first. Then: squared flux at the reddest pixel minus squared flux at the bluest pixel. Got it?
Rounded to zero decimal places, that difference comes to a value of 0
